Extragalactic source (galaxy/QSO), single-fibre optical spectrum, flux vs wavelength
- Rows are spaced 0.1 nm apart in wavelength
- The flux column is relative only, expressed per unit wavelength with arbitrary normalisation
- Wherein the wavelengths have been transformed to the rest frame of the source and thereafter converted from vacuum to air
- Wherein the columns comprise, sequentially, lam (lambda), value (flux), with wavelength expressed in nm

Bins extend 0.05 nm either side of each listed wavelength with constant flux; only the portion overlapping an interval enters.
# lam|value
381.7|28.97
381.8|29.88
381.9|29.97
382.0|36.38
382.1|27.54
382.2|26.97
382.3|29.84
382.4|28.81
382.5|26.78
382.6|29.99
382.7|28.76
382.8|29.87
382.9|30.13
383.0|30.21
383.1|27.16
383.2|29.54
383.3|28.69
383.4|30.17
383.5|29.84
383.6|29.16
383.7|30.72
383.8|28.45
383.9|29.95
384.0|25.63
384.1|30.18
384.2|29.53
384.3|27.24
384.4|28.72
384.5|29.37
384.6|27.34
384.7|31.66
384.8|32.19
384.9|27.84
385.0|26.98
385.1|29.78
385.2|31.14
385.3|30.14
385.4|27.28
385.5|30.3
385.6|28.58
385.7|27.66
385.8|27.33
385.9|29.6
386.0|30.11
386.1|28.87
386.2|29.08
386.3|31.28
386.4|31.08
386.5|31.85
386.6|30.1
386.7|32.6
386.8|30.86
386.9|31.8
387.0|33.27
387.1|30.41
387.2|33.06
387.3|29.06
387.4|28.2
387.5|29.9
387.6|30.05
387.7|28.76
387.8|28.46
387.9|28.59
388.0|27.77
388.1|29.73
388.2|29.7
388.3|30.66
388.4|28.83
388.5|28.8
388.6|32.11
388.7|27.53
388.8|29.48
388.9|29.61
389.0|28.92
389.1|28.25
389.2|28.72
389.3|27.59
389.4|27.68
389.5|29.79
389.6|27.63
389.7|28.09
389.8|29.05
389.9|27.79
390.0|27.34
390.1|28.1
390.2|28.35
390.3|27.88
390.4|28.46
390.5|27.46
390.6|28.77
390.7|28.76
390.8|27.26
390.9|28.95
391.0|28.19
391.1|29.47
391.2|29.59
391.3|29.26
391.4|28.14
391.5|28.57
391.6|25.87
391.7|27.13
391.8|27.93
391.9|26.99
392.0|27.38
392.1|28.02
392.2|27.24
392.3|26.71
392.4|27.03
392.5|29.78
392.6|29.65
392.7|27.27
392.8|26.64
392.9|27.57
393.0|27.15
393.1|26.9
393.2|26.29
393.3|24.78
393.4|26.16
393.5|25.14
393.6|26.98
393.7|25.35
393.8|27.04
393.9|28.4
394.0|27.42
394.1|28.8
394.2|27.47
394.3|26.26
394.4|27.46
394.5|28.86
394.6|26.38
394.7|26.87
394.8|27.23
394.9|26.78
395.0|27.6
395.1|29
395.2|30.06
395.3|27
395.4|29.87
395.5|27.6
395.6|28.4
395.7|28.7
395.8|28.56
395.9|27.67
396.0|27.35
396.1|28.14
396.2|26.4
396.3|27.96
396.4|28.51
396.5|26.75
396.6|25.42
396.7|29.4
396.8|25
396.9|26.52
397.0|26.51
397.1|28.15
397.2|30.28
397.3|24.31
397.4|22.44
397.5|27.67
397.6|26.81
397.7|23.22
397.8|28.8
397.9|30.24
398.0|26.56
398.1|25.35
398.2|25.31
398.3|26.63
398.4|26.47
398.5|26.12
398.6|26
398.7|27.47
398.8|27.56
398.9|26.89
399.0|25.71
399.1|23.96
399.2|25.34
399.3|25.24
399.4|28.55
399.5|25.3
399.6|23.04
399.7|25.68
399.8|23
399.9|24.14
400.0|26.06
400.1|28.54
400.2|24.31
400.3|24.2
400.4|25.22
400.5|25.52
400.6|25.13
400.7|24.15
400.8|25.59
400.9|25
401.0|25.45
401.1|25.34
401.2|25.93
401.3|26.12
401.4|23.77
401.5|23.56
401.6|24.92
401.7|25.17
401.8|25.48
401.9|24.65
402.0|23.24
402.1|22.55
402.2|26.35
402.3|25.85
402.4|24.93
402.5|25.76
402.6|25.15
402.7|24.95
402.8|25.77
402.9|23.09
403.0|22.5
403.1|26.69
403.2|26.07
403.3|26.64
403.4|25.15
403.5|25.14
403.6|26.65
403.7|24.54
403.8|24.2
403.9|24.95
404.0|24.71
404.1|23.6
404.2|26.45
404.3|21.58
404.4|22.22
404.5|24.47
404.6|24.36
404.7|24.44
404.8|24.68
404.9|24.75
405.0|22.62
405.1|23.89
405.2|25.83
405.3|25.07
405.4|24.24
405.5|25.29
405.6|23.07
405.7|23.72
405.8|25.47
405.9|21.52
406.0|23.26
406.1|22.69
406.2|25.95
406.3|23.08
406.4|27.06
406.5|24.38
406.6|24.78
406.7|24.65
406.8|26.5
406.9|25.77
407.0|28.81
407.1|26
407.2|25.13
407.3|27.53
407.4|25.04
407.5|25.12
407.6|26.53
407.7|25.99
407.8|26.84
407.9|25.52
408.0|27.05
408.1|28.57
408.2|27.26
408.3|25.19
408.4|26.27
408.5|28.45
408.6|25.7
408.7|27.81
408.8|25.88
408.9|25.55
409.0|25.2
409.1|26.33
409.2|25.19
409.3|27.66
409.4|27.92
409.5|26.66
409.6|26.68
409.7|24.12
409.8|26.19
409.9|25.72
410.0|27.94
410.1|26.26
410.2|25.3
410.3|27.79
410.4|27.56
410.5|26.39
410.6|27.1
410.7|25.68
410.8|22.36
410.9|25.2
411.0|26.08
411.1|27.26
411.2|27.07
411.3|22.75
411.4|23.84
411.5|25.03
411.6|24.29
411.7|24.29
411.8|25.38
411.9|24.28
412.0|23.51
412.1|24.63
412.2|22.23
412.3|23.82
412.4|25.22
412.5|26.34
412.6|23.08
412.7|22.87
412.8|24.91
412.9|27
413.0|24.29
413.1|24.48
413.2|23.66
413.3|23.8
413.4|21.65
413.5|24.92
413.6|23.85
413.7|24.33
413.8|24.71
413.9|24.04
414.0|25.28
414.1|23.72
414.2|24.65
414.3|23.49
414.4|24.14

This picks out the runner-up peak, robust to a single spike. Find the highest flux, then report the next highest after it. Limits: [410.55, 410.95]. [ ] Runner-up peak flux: 25.68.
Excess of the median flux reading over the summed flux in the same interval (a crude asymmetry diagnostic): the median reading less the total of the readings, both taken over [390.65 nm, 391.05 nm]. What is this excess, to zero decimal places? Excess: -85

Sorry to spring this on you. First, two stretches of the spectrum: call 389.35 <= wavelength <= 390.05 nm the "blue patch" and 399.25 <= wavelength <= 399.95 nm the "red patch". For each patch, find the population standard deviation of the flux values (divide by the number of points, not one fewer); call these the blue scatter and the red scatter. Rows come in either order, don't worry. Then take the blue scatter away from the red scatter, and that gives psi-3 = 0.9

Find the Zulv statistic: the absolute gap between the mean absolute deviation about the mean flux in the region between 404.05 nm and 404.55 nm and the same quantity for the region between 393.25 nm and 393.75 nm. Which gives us 0.73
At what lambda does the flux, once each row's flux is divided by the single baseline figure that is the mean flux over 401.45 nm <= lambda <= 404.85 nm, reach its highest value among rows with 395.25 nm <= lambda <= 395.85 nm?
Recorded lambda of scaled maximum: 395.4 nm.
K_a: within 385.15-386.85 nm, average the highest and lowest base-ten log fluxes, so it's 1.47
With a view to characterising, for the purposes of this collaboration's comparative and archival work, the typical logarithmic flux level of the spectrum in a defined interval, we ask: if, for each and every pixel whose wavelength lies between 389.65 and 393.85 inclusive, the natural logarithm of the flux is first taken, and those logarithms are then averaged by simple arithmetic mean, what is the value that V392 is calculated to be 3.32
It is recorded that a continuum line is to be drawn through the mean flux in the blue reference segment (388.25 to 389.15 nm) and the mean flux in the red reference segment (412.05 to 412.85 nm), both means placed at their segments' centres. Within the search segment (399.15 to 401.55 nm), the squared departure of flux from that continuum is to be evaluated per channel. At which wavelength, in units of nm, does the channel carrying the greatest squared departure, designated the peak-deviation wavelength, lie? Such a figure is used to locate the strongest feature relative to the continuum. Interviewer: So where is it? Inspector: 399.6 nm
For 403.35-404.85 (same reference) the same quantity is 404.3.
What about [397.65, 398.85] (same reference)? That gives 397.7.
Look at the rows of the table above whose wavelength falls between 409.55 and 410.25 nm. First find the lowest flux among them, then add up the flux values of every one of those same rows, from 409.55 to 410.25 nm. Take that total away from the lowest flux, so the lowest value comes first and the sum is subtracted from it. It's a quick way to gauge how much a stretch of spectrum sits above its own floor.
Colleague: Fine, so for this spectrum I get -158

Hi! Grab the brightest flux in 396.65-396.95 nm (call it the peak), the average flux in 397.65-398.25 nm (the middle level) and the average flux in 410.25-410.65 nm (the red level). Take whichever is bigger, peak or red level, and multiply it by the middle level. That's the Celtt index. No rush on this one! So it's 781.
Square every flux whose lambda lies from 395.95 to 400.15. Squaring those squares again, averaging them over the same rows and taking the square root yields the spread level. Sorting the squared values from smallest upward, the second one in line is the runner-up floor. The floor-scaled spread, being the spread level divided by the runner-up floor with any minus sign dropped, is 1.34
